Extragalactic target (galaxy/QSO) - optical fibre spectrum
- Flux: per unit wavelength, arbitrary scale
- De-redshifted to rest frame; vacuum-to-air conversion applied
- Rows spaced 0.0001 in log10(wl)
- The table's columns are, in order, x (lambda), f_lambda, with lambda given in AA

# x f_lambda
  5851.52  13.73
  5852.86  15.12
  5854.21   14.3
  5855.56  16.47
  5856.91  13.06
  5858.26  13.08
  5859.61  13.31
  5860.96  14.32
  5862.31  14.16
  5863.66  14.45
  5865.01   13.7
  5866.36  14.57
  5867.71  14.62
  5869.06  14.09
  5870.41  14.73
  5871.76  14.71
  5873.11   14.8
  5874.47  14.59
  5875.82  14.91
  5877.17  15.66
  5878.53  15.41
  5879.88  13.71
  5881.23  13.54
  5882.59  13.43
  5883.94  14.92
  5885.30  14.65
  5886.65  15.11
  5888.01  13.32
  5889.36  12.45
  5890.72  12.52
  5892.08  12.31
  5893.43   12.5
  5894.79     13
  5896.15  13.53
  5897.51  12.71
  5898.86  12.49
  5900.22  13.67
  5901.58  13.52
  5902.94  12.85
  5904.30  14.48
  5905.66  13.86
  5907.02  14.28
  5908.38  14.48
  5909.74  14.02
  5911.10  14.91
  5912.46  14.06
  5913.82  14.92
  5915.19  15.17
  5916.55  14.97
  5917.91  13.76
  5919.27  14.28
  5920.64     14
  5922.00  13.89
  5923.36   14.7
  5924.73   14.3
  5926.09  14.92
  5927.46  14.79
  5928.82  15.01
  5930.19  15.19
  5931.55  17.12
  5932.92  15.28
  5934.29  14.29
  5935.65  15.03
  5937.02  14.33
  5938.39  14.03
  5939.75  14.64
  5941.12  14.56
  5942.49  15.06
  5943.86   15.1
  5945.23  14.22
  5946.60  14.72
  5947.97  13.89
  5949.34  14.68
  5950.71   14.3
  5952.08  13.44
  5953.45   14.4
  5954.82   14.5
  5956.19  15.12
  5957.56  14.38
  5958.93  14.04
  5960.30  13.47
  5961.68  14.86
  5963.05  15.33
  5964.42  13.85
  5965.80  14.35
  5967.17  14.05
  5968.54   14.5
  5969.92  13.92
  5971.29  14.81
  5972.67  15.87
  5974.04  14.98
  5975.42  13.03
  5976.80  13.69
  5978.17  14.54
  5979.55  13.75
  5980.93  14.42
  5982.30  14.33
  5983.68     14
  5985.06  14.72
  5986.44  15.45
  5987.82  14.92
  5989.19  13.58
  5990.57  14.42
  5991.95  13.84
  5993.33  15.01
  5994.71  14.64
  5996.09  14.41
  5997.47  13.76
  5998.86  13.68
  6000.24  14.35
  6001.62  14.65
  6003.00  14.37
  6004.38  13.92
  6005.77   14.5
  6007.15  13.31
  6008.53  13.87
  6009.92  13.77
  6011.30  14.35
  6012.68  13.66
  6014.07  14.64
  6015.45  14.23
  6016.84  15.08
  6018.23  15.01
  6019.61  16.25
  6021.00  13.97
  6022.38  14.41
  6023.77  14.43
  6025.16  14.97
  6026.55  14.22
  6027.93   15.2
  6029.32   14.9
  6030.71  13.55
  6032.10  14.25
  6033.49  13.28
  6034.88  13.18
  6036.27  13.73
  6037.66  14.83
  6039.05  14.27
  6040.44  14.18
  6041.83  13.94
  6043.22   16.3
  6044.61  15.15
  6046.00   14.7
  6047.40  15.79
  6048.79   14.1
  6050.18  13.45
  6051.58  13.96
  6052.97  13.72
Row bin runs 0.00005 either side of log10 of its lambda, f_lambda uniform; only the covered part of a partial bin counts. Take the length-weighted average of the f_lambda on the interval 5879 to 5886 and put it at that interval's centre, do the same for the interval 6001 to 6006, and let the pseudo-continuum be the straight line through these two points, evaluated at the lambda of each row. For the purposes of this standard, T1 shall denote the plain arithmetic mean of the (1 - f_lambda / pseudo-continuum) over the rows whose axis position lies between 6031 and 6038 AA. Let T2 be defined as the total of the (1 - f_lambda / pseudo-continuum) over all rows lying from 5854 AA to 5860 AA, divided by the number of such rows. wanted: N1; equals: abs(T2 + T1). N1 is 0.04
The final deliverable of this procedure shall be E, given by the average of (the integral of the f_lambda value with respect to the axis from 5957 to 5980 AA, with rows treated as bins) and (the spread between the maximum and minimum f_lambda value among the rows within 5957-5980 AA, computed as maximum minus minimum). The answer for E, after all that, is 166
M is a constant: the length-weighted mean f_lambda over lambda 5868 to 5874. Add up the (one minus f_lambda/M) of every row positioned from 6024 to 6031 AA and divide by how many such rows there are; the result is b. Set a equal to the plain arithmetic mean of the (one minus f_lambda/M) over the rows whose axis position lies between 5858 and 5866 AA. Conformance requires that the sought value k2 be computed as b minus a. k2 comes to -0.050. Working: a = 0.051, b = 0.001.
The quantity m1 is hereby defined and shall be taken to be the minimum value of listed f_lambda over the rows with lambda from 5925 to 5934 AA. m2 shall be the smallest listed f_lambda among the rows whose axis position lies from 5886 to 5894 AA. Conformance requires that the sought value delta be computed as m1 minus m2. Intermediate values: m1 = 14.79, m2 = 12.31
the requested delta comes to 2.5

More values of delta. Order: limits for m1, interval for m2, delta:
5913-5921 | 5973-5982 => 0.7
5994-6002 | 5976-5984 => 0.0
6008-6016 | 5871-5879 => -0.9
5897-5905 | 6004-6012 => -0.8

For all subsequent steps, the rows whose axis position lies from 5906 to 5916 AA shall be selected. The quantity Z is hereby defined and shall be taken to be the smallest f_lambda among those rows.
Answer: 14.02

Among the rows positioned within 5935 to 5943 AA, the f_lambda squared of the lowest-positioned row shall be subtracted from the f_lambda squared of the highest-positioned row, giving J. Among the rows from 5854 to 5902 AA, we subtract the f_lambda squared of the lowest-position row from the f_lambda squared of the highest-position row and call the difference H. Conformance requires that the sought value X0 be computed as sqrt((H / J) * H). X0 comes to 23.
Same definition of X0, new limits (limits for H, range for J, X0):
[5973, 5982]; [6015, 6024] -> 7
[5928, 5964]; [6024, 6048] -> 2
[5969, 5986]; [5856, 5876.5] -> 3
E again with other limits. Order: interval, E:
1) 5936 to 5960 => 174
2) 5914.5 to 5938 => 175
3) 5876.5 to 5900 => 162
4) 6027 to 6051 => 174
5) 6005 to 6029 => 175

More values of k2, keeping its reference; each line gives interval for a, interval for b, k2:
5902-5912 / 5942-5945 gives -0.065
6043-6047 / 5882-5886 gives 0.072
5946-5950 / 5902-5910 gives 0.030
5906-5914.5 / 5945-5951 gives 0.006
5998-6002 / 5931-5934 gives -0.135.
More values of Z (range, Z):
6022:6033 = 13.55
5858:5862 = 13.08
